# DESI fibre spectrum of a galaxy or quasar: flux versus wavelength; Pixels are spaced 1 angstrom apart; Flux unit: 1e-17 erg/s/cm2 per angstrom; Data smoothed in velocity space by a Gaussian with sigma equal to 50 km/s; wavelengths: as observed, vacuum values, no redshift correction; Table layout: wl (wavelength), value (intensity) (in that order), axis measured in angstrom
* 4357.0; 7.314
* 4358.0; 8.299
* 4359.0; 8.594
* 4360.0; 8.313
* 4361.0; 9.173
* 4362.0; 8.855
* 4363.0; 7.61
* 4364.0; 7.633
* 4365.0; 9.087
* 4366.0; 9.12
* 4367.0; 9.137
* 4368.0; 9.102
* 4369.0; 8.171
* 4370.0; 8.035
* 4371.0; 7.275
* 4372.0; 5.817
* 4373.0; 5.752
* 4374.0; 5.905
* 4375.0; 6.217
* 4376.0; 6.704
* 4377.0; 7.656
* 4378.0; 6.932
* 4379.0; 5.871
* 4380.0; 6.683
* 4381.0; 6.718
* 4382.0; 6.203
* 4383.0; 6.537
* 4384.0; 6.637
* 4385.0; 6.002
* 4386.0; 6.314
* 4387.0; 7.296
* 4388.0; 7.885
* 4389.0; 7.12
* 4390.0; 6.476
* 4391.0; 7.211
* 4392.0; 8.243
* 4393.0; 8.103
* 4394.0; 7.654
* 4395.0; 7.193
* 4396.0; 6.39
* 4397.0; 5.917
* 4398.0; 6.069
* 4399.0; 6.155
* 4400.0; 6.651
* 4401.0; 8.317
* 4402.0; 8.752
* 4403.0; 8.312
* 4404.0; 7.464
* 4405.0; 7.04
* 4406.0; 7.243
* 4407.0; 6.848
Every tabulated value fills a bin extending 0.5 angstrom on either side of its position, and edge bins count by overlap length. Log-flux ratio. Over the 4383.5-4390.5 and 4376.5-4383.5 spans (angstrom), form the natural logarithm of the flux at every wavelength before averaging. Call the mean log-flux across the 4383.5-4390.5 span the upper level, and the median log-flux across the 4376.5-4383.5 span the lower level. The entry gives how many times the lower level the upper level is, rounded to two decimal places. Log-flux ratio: 1.01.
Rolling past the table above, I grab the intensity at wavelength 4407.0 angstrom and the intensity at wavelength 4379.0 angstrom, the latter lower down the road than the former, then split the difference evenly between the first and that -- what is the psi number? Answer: 6.4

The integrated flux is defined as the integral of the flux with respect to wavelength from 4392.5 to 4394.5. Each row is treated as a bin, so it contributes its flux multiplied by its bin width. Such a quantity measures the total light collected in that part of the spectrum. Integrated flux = 16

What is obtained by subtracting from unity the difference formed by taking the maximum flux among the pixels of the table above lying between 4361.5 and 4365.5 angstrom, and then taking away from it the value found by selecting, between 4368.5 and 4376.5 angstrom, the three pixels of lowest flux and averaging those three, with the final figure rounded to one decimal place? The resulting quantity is -2.3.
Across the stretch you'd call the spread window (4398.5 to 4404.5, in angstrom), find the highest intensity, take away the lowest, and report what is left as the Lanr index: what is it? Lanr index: 2.6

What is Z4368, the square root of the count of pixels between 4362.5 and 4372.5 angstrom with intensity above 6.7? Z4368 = 3.00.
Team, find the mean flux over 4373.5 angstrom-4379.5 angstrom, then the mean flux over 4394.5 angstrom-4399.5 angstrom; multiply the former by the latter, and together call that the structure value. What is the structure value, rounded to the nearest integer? 42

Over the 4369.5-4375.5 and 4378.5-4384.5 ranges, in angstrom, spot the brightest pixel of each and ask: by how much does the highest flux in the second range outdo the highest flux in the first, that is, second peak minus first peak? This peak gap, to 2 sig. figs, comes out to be -1.3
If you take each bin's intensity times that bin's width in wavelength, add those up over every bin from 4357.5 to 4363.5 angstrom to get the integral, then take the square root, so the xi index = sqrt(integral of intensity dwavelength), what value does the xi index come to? 7.1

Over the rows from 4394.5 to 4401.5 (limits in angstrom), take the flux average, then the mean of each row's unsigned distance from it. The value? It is 0.62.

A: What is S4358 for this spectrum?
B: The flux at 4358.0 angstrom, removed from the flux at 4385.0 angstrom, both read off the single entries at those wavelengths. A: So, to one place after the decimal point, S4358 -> -2.3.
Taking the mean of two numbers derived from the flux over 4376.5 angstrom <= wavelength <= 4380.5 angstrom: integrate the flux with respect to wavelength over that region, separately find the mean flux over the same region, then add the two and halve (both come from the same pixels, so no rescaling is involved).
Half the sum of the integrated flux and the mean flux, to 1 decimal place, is 17.0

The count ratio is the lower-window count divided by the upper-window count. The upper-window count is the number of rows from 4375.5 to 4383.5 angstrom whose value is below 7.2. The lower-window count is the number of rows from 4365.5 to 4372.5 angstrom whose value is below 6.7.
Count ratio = 0.14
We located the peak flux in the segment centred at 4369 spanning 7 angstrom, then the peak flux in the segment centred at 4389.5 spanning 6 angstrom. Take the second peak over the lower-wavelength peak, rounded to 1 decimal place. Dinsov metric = 0.9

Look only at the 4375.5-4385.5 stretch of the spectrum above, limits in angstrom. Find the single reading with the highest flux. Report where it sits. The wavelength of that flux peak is 4377.0 angstrom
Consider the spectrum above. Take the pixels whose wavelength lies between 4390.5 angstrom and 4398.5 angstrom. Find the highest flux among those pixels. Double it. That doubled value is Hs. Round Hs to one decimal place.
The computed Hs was 16.5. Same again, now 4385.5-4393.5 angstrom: 16.5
